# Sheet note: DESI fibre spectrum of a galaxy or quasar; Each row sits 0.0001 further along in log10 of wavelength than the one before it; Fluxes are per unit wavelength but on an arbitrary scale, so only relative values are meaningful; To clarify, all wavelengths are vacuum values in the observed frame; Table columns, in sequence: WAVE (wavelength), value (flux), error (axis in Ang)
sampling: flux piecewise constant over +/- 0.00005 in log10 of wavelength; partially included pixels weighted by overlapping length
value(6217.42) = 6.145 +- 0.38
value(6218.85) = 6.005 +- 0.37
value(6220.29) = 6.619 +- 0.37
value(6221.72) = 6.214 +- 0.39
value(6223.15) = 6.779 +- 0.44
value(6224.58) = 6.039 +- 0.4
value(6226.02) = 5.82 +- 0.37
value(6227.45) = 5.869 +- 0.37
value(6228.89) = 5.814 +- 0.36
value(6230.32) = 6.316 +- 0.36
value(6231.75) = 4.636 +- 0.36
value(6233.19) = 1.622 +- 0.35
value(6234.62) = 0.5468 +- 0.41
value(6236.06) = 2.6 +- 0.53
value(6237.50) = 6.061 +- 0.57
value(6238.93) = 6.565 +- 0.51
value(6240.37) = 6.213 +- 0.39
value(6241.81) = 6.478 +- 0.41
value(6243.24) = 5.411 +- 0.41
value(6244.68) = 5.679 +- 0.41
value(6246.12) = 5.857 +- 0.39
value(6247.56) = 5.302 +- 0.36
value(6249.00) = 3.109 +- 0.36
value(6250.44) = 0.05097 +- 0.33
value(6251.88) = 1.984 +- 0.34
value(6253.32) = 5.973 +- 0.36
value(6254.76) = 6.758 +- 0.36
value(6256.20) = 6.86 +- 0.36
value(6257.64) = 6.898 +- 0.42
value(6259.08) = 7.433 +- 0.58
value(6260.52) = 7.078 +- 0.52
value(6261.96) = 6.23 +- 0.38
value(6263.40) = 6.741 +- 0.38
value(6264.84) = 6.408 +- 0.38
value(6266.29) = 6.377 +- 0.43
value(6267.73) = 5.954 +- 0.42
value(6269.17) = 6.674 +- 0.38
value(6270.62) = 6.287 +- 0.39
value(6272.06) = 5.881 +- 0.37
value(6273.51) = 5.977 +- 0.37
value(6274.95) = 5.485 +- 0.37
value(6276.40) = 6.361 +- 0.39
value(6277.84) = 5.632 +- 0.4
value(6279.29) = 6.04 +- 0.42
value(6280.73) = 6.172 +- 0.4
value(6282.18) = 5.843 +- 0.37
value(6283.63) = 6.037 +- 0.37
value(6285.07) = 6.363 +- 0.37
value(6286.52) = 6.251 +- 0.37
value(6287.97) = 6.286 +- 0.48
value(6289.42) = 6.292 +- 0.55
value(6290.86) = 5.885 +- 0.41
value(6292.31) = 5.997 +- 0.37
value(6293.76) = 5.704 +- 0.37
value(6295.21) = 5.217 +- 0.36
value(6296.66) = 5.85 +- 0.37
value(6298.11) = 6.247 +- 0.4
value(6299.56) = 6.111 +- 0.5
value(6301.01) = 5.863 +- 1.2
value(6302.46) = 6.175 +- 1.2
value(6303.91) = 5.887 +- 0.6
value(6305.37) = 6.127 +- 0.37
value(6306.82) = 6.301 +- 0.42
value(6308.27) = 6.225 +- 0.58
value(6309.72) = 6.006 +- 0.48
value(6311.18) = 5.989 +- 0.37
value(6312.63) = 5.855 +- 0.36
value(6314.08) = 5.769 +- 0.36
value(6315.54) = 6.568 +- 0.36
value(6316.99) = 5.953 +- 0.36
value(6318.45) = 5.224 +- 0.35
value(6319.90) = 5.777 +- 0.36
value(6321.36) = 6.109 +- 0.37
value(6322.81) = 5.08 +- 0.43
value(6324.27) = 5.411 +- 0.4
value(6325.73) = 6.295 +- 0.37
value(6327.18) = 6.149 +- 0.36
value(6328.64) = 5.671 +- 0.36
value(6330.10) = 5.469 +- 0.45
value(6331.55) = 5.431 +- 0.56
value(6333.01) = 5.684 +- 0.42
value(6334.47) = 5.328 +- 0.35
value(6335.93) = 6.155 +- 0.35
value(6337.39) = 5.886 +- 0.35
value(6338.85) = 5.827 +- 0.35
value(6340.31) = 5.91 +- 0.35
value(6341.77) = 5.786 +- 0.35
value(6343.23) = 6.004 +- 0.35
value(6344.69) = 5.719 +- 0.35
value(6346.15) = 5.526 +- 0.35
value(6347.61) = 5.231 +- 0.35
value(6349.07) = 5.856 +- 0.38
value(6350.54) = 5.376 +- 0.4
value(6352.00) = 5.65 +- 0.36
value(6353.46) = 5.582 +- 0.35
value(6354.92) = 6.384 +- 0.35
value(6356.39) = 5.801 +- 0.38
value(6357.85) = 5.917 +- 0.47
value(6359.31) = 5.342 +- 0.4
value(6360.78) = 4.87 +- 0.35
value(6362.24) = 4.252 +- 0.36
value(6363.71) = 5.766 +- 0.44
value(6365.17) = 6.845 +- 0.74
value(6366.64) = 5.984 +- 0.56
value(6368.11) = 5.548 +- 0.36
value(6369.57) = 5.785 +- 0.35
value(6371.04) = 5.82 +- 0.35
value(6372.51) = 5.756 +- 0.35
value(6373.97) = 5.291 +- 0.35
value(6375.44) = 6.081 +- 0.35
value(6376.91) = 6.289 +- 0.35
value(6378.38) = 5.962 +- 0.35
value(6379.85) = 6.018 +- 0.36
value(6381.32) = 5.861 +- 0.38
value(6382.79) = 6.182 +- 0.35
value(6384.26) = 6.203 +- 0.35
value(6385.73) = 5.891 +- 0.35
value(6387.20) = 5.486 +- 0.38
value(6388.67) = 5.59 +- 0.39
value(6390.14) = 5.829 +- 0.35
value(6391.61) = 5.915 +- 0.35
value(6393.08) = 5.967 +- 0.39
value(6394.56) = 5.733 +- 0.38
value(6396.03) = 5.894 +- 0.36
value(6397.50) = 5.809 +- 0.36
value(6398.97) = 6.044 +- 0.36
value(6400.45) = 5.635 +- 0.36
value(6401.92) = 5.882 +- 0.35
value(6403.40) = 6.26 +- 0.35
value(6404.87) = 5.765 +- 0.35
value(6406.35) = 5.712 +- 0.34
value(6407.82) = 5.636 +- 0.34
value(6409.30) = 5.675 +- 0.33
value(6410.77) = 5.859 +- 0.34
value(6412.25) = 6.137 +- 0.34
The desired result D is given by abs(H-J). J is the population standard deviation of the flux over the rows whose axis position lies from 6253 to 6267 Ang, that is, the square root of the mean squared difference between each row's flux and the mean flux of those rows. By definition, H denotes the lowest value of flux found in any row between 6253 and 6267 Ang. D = 5.56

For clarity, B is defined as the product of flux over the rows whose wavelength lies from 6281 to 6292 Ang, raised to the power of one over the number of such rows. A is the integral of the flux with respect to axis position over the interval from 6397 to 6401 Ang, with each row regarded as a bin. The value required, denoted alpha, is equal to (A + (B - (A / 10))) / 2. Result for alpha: 14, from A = 23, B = 6.1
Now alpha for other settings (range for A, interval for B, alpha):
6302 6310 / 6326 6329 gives 25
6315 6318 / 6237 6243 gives 11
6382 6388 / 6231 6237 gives 17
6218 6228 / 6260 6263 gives 31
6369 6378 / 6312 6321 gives 27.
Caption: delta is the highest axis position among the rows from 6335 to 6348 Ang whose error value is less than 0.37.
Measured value 6347.61 Ang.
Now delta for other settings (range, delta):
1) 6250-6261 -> 6256.20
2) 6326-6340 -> 6338.85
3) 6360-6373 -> 6372.51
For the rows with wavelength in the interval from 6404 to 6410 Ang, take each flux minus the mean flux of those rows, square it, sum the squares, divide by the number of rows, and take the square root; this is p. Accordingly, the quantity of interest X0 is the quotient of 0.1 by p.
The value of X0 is 2.10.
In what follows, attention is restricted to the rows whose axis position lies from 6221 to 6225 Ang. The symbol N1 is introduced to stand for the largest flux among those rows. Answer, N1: 6.779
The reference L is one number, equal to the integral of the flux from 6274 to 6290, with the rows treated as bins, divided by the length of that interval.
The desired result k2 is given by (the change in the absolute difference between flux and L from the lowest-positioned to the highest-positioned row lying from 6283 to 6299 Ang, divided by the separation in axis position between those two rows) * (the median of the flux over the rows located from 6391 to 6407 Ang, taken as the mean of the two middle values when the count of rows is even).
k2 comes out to 0.06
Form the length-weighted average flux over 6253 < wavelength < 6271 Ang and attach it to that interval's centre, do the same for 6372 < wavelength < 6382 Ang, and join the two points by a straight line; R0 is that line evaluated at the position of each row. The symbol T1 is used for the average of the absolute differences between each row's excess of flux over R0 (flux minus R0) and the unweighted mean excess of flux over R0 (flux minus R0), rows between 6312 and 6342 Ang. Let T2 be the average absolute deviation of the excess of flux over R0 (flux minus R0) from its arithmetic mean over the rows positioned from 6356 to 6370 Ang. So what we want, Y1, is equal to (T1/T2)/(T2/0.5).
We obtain 1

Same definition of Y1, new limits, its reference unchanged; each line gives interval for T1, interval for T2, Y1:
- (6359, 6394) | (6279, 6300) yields 4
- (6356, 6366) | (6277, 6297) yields 6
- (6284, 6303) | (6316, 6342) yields 1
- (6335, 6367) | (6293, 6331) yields 2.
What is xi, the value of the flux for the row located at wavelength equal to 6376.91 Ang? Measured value 6.289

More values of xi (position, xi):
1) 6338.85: 5.827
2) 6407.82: 5.636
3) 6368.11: 5.548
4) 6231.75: 4.636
